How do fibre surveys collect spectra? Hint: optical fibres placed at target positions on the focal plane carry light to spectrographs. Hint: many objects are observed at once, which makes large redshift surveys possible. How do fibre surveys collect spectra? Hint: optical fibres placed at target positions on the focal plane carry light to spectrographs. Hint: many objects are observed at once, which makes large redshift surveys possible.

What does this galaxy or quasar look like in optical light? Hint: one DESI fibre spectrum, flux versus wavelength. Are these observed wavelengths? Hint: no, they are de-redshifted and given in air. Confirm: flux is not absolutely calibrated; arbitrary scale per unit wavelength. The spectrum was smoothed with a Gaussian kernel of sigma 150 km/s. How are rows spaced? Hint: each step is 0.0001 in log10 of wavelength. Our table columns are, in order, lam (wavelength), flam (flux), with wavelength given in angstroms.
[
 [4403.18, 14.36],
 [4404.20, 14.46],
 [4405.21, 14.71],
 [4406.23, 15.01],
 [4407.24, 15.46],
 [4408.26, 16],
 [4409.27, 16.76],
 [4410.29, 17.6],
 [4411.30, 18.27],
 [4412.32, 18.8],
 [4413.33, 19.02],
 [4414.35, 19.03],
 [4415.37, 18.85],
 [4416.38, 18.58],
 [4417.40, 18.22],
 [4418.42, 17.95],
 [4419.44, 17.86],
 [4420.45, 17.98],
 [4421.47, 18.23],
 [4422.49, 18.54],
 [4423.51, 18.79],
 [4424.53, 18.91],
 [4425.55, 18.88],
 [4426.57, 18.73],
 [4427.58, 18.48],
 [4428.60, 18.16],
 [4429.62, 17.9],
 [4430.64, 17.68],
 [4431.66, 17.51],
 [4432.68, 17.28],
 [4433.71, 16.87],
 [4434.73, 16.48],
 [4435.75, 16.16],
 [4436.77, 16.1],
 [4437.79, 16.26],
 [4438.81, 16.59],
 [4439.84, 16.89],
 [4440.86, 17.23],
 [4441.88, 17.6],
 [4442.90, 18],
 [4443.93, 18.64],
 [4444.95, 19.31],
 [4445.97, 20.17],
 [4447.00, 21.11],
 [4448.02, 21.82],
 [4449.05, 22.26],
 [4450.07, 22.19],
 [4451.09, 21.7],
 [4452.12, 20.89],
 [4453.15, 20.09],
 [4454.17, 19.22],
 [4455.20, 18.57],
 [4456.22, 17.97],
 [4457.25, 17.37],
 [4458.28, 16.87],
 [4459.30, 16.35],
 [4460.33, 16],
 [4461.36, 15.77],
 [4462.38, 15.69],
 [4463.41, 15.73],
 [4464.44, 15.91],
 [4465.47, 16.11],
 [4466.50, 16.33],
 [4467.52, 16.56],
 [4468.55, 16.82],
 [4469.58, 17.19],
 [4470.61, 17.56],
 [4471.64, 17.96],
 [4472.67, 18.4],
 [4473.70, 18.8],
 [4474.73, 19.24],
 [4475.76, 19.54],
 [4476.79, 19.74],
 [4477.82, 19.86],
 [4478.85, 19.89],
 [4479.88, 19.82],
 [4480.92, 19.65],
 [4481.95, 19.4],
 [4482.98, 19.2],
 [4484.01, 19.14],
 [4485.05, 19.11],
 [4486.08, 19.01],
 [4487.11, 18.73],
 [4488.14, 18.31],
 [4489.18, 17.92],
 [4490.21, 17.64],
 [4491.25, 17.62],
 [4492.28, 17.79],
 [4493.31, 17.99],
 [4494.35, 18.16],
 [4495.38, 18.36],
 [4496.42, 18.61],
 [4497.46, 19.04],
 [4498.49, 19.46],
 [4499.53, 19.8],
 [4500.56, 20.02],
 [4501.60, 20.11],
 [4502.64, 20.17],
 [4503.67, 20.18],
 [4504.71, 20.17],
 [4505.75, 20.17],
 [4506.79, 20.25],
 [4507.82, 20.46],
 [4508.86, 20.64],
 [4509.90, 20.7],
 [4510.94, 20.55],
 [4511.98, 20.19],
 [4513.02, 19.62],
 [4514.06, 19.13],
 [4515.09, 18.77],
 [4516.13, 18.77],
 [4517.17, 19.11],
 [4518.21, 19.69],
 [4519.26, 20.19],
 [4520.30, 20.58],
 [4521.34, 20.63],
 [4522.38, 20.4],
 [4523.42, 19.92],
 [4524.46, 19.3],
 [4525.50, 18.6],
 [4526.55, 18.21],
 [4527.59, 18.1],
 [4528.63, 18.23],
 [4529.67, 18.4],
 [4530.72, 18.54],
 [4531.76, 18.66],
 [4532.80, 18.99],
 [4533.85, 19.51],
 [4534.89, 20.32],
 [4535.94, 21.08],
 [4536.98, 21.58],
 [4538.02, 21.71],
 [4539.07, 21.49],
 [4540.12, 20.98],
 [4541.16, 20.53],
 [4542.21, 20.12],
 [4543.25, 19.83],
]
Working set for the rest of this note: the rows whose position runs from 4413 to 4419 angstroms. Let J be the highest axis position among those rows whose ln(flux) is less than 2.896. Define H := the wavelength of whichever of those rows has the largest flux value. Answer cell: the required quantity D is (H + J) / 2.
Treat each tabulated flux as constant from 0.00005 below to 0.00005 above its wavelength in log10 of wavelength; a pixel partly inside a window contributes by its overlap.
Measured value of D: 4416.4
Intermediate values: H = 4414.35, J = 4418.42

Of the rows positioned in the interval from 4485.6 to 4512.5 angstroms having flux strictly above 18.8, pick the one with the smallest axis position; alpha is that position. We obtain 4486.08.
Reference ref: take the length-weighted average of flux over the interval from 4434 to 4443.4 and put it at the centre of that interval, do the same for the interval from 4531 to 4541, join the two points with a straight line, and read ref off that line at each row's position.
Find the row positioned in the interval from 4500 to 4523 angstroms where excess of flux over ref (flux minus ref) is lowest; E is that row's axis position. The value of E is 4516.13 angstroms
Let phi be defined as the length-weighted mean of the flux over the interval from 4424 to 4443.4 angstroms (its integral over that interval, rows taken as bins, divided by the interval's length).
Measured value 17.5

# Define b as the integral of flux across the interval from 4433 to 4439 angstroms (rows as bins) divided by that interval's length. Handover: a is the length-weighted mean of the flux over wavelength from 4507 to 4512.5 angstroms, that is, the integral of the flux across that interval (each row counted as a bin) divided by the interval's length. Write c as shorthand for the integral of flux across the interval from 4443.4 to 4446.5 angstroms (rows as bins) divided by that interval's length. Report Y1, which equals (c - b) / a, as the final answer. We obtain 0.14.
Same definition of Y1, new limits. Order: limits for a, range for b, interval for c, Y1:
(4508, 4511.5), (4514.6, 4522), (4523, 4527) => -0.03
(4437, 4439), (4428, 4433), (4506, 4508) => 0.16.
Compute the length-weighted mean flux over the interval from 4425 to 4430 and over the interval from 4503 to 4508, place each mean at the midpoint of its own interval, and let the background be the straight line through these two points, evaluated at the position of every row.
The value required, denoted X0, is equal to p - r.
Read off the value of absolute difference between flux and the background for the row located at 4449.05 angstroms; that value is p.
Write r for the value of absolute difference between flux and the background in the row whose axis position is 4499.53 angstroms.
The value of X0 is 3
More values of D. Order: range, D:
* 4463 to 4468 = 4467.5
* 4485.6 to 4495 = 4489.7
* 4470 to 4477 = 4474.2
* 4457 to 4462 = 4459.3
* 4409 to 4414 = 4411.8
